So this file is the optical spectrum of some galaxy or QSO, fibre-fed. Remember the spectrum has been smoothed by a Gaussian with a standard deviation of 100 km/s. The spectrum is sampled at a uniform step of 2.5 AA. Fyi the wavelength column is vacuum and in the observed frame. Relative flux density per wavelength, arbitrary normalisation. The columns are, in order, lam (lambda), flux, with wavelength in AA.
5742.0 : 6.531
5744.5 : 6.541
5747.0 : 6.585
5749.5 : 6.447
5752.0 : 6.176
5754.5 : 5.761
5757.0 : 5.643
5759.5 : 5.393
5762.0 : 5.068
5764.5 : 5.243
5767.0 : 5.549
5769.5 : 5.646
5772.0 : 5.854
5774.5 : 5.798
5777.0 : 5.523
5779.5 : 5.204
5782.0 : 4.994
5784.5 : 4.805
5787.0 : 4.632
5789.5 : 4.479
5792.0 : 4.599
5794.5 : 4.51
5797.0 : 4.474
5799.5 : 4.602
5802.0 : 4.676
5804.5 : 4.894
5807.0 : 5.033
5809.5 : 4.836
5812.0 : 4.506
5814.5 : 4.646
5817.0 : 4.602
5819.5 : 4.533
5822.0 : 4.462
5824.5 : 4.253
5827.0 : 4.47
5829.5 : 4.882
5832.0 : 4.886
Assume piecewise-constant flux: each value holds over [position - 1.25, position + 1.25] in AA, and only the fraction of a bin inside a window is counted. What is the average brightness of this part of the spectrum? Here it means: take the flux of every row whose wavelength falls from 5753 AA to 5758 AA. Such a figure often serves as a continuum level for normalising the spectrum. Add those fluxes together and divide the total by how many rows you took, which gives 5.7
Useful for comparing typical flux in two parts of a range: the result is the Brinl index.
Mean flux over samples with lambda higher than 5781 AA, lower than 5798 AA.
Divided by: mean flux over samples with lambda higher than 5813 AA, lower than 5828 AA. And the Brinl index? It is 1.03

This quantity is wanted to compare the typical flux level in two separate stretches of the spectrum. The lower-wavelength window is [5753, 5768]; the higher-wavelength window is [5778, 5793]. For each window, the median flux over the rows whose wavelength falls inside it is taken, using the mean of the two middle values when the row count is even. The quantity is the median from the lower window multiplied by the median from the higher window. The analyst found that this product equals 26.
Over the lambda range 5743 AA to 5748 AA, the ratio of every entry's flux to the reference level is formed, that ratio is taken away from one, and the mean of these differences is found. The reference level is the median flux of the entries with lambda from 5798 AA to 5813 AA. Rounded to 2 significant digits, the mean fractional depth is -0.38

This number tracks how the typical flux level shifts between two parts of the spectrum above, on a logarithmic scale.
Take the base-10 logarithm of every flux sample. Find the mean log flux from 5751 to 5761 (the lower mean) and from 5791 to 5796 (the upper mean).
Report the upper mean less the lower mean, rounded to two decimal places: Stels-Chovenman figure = -0.10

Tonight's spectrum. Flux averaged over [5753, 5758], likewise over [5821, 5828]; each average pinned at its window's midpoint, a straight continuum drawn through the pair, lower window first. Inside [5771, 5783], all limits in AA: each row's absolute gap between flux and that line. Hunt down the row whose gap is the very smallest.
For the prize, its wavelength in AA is 5779.5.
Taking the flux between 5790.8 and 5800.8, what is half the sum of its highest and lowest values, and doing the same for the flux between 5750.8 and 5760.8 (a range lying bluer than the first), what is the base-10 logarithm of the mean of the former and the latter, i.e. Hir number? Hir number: 0.713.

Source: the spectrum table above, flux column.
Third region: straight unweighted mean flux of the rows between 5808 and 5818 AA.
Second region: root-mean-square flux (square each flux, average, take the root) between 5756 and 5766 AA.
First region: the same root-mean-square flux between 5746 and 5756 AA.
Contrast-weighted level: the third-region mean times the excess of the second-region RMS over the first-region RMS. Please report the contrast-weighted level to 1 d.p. -4.2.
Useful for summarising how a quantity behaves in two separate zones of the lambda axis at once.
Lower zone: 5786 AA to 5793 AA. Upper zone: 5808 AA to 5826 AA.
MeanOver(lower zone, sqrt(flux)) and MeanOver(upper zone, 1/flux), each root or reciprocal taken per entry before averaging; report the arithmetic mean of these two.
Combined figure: 1.18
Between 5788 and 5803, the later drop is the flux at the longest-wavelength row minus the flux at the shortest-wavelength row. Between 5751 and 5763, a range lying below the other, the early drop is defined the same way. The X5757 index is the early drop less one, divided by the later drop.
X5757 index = -11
